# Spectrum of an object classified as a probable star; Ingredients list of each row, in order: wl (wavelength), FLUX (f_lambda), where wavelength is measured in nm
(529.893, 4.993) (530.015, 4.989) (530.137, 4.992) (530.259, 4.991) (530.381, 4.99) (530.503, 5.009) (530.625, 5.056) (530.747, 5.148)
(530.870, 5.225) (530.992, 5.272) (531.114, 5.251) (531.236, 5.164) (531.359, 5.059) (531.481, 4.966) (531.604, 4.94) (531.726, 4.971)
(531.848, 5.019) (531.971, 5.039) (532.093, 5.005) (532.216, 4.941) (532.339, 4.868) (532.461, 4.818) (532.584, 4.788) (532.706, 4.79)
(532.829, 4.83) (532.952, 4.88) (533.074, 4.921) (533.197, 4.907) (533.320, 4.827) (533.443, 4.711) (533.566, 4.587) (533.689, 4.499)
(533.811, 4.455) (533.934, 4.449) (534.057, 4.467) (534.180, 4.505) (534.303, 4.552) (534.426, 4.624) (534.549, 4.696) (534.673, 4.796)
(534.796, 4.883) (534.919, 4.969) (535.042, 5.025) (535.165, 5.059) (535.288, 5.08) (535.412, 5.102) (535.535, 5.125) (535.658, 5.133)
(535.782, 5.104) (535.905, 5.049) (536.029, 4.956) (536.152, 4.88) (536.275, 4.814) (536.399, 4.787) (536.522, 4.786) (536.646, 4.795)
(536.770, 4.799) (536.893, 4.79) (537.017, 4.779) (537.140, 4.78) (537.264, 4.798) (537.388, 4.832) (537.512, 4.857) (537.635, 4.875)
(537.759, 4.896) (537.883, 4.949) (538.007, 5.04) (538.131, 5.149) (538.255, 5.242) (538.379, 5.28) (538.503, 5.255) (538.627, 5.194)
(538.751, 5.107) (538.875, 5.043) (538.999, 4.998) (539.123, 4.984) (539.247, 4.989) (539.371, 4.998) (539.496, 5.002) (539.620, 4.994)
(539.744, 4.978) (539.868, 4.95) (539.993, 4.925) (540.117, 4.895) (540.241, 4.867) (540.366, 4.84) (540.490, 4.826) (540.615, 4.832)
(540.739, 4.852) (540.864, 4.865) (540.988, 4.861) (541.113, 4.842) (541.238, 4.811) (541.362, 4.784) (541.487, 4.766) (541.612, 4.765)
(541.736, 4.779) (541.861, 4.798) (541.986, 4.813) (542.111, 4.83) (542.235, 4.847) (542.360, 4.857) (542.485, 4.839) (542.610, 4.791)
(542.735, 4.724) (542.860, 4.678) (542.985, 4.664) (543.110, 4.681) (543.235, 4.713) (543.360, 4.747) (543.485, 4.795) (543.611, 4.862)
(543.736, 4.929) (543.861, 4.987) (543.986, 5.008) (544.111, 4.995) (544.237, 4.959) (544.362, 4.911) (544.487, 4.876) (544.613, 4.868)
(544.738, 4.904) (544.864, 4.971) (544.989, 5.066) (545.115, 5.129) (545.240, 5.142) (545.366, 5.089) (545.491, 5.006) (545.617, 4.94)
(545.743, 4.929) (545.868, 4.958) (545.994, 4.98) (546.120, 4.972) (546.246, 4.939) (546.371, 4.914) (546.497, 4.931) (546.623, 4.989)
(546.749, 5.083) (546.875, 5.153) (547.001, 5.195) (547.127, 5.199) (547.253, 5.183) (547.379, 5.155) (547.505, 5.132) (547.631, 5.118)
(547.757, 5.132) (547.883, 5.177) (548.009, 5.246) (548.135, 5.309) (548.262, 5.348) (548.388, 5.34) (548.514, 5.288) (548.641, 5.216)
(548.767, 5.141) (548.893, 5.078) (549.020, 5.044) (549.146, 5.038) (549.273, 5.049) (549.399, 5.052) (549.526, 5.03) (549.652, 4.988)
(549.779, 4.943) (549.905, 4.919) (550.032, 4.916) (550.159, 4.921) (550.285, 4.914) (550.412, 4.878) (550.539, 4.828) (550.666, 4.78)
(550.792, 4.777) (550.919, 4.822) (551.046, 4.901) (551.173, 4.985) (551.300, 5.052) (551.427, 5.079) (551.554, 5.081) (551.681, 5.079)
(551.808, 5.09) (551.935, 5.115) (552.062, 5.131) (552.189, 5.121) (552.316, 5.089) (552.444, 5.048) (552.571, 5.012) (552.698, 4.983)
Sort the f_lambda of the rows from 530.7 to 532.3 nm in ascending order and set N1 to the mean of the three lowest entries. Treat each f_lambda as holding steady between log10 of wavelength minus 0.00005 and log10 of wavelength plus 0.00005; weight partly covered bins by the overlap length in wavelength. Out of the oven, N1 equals 4.95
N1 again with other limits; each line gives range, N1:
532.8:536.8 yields 4.46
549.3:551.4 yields 4.79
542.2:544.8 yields 4.67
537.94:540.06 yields 4.95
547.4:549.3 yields 5.04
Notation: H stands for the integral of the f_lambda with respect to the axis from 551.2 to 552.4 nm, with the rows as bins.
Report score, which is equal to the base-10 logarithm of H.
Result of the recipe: 0.79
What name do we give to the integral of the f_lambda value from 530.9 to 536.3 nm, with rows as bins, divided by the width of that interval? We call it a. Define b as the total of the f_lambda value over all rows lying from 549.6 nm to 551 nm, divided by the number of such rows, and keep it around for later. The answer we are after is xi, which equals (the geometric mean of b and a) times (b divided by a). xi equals 4.88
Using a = 4.9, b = 4.88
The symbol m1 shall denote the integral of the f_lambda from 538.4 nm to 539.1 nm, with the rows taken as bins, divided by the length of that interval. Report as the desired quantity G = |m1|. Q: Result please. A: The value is 5.12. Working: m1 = 5.12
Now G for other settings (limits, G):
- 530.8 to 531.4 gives 5.19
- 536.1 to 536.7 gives 4.81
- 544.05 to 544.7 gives 4.92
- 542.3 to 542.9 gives 4.78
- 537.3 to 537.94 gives 4.88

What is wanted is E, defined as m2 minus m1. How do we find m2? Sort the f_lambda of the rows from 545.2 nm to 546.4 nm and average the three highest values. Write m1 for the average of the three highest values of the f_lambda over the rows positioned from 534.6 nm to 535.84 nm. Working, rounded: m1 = 5.1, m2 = 5.08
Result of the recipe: -0.04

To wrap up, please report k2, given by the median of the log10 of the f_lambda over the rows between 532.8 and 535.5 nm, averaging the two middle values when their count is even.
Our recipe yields 0.682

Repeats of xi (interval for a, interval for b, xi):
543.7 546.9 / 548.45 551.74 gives 5.00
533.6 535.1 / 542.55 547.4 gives 5.10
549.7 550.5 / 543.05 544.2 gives 4.83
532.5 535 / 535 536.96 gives 5.08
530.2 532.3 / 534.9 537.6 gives 4.86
